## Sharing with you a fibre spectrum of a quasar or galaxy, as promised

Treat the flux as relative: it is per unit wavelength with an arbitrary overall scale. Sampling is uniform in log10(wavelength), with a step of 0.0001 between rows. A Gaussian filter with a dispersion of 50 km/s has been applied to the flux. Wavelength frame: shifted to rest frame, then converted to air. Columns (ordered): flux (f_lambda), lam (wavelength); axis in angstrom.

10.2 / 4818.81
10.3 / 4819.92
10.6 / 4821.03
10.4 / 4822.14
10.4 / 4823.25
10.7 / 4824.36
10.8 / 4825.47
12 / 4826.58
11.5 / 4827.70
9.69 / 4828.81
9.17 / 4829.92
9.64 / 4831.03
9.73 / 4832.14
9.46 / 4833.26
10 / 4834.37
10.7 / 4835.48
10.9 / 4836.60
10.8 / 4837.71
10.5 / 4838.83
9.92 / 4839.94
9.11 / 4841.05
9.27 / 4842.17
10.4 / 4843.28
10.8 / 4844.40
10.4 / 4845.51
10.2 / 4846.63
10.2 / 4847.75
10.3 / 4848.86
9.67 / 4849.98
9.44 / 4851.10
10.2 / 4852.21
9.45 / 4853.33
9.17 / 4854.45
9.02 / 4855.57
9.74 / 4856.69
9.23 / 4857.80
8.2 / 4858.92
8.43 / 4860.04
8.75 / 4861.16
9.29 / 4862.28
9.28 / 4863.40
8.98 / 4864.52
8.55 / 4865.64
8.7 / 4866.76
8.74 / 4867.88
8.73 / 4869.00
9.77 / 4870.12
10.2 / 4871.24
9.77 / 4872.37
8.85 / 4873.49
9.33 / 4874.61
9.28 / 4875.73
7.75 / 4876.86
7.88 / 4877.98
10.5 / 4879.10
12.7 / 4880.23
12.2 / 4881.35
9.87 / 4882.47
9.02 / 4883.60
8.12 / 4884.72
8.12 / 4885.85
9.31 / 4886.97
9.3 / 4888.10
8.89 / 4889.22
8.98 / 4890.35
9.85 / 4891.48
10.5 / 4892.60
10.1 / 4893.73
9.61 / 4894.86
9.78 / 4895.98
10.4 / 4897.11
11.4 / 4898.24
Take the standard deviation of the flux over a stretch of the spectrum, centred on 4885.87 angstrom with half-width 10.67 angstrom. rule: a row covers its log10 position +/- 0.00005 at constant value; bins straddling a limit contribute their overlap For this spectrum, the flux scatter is 1.3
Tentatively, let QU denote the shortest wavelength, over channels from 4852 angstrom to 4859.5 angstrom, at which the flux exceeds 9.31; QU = 4852.21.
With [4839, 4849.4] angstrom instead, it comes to 4839.94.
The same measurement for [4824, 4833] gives 4824.36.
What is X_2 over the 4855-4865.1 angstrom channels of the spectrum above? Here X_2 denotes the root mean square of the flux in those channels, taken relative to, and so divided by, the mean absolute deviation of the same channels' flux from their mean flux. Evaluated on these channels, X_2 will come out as 25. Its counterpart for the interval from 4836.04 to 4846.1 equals 19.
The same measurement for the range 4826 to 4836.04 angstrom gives 13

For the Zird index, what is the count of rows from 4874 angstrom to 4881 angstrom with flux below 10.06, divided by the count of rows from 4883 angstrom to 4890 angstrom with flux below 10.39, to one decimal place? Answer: 0.7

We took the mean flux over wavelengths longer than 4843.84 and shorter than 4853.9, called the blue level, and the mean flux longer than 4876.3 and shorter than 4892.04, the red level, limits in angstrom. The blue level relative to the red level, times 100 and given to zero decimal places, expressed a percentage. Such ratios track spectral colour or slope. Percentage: 106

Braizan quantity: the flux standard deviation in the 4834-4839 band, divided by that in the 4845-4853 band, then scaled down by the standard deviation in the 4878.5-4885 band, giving 0.6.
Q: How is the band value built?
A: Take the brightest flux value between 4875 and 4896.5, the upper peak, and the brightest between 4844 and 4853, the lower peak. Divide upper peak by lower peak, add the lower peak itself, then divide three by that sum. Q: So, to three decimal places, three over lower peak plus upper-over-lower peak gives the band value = 0.251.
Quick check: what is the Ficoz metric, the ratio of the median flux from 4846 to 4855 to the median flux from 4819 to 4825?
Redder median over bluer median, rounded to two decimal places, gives 0.96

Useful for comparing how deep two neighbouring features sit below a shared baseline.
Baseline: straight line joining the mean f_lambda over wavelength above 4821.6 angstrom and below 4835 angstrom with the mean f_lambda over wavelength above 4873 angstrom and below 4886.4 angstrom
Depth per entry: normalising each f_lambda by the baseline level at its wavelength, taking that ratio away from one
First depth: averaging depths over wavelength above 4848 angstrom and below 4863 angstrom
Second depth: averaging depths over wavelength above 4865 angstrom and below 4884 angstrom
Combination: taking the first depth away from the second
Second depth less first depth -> -0.05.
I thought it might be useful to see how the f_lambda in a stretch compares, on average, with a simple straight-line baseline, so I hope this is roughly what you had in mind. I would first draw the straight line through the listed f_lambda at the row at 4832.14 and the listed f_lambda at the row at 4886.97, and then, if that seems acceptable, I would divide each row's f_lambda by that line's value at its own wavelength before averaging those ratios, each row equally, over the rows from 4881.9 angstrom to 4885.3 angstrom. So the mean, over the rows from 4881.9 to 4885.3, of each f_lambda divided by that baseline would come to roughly 0.96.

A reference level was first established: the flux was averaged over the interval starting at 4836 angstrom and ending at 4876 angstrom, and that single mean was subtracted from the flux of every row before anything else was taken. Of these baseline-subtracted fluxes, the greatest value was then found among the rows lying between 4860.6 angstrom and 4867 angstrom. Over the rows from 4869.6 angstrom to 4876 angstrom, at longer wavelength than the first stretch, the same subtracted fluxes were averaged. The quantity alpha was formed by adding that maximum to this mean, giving -0.26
